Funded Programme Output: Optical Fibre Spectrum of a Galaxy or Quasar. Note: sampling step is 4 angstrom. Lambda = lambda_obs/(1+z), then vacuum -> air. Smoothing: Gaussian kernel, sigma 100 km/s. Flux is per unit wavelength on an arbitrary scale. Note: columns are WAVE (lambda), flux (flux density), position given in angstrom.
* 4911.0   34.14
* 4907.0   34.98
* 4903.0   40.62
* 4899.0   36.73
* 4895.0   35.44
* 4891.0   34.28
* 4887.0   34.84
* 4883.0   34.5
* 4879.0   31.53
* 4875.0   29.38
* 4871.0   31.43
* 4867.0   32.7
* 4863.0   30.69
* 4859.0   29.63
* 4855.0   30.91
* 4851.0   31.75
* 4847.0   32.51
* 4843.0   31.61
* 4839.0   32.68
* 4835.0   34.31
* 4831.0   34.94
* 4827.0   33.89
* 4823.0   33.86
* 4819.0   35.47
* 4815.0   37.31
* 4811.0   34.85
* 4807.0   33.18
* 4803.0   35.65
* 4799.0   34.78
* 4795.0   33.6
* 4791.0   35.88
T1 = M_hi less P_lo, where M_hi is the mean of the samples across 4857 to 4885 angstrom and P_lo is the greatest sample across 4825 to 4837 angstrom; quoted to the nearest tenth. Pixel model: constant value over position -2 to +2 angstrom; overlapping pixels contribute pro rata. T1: -3.5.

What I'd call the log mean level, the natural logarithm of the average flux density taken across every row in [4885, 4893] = 3.54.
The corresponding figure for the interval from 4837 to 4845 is 3.47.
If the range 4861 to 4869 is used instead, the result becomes 3.46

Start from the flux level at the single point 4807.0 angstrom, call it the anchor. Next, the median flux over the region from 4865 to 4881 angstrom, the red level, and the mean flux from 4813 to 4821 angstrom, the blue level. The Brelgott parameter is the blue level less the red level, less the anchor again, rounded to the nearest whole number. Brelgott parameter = -28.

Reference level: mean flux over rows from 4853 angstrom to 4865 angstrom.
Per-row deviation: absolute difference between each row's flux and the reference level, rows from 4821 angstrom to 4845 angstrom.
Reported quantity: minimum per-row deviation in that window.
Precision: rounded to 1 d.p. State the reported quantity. 1.2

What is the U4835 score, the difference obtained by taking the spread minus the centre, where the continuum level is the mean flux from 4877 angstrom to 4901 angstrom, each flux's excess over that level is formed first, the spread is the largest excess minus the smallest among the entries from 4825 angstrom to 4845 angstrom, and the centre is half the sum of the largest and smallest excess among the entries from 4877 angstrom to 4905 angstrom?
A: 2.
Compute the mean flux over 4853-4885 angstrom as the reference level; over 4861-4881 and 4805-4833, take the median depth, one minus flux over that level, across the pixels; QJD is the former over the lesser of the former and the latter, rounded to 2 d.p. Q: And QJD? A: 0.02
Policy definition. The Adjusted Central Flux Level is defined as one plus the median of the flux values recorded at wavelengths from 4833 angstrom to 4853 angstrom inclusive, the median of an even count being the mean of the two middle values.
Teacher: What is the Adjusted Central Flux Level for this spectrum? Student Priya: 33.5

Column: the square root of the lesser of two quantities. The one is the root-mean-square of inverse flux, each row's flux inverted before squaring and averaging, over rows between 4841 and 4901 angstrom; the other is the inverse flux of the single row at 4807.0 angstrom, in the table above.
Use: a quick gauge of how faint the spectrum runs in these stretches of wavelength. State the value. 0.174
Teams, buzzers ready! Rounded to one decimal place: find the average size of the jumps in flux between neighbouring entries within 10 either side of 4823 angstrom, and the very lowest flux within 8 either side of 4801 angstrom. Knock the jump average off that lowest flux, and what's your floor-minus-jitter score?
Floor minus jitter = 32.0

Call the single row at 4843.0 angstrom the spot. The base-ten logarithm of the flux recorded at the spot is 1.50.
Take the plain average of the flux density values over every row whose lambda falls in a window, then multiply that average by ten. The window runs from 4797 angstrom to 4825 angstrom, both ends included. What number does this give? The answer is 350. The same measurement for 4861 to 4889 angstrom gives 322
